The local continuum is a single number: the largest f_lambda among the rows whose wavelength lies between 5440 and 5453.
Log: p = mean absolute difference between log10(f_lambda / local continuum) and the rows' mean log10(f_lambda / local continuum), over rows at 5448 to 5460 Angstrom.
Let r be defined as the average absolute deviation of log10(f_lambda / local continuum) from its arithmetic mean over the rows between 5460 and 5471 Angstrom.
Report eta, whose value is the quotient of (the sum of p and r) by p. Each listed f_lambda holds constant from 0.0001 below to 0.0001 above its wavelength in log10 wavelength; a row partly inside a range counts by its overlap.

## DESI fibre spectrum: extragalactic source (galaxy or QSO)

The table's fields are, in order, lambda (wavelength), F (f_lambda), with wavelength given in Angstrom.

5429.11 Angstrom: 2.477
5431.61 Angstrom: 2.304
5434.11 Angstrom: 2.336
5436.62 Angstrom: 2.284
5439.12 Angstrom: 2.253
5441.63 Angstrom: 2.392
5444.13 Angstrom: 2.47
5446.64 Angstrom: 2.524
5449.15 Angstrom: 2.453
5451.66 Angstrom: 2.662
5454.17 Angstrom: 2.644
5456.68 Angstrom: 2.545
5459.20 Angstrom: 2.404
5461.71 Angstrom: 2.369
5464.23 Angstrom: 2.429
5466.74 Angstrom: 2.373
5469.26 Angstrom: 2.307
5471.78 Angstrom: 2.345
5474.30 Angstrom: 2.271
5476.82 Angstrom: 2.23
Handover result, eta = 1.4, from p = 0.016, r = 0.0058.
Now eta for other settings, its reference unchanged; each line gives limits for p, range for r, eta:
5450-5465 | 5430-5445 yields 1.6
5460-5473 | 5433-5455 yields 4.6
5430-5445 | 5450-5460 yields 2.4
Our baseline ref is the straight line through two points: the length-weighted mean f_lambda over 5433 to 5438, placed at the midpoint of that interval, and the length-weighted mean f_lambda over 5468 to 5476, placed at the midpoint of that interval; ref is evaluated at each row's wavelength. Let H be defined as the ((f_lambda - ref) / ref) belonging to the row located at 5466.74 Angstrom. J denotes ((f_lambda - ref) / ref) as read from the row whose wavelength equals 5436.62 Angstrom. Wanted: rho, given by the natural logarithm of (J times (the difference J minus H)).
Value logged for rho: -7.9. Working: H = 0.030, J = -0.01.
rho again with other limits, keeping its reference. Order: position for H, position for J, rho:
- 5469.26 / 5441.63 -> -6.6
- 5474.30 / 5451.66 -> -3.6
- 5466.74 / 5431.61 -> -10.2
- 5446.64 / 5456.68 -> -6.9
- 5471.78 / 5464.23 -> -6.2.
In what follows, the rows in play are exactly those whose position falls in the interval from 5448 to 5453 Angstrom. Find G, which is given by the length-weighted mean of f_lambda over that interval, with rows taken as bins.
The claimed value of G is 2.56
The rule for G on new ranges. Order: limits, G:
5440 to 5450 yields 2.45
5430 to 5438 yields 2.31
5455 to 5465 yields 2.45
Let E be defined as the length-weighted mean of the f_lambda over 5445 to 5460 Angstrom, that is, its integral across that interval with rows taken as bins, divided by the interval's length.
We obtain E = 2.54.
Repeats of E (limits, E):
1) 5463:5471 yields 2.37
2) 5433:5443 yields 2.32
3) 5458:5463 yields 2.39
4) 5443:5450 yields 2.48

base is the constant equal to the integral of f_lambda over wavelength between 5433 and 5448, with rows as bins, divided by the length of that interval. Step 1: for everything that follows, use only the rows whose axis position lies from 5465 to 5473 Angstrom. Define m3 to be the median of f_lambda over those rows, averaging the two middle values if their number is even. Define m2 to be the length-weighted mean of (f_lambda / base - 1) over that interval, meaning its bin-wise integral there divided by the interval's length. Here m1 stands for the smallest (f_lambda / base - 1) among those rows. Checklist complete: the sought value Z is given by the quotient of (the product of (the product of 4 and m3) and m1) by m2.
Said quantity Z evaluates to 22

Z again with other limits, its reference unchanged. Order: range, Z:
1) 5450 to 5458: 8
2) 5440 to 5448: 2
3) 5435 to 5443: 18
